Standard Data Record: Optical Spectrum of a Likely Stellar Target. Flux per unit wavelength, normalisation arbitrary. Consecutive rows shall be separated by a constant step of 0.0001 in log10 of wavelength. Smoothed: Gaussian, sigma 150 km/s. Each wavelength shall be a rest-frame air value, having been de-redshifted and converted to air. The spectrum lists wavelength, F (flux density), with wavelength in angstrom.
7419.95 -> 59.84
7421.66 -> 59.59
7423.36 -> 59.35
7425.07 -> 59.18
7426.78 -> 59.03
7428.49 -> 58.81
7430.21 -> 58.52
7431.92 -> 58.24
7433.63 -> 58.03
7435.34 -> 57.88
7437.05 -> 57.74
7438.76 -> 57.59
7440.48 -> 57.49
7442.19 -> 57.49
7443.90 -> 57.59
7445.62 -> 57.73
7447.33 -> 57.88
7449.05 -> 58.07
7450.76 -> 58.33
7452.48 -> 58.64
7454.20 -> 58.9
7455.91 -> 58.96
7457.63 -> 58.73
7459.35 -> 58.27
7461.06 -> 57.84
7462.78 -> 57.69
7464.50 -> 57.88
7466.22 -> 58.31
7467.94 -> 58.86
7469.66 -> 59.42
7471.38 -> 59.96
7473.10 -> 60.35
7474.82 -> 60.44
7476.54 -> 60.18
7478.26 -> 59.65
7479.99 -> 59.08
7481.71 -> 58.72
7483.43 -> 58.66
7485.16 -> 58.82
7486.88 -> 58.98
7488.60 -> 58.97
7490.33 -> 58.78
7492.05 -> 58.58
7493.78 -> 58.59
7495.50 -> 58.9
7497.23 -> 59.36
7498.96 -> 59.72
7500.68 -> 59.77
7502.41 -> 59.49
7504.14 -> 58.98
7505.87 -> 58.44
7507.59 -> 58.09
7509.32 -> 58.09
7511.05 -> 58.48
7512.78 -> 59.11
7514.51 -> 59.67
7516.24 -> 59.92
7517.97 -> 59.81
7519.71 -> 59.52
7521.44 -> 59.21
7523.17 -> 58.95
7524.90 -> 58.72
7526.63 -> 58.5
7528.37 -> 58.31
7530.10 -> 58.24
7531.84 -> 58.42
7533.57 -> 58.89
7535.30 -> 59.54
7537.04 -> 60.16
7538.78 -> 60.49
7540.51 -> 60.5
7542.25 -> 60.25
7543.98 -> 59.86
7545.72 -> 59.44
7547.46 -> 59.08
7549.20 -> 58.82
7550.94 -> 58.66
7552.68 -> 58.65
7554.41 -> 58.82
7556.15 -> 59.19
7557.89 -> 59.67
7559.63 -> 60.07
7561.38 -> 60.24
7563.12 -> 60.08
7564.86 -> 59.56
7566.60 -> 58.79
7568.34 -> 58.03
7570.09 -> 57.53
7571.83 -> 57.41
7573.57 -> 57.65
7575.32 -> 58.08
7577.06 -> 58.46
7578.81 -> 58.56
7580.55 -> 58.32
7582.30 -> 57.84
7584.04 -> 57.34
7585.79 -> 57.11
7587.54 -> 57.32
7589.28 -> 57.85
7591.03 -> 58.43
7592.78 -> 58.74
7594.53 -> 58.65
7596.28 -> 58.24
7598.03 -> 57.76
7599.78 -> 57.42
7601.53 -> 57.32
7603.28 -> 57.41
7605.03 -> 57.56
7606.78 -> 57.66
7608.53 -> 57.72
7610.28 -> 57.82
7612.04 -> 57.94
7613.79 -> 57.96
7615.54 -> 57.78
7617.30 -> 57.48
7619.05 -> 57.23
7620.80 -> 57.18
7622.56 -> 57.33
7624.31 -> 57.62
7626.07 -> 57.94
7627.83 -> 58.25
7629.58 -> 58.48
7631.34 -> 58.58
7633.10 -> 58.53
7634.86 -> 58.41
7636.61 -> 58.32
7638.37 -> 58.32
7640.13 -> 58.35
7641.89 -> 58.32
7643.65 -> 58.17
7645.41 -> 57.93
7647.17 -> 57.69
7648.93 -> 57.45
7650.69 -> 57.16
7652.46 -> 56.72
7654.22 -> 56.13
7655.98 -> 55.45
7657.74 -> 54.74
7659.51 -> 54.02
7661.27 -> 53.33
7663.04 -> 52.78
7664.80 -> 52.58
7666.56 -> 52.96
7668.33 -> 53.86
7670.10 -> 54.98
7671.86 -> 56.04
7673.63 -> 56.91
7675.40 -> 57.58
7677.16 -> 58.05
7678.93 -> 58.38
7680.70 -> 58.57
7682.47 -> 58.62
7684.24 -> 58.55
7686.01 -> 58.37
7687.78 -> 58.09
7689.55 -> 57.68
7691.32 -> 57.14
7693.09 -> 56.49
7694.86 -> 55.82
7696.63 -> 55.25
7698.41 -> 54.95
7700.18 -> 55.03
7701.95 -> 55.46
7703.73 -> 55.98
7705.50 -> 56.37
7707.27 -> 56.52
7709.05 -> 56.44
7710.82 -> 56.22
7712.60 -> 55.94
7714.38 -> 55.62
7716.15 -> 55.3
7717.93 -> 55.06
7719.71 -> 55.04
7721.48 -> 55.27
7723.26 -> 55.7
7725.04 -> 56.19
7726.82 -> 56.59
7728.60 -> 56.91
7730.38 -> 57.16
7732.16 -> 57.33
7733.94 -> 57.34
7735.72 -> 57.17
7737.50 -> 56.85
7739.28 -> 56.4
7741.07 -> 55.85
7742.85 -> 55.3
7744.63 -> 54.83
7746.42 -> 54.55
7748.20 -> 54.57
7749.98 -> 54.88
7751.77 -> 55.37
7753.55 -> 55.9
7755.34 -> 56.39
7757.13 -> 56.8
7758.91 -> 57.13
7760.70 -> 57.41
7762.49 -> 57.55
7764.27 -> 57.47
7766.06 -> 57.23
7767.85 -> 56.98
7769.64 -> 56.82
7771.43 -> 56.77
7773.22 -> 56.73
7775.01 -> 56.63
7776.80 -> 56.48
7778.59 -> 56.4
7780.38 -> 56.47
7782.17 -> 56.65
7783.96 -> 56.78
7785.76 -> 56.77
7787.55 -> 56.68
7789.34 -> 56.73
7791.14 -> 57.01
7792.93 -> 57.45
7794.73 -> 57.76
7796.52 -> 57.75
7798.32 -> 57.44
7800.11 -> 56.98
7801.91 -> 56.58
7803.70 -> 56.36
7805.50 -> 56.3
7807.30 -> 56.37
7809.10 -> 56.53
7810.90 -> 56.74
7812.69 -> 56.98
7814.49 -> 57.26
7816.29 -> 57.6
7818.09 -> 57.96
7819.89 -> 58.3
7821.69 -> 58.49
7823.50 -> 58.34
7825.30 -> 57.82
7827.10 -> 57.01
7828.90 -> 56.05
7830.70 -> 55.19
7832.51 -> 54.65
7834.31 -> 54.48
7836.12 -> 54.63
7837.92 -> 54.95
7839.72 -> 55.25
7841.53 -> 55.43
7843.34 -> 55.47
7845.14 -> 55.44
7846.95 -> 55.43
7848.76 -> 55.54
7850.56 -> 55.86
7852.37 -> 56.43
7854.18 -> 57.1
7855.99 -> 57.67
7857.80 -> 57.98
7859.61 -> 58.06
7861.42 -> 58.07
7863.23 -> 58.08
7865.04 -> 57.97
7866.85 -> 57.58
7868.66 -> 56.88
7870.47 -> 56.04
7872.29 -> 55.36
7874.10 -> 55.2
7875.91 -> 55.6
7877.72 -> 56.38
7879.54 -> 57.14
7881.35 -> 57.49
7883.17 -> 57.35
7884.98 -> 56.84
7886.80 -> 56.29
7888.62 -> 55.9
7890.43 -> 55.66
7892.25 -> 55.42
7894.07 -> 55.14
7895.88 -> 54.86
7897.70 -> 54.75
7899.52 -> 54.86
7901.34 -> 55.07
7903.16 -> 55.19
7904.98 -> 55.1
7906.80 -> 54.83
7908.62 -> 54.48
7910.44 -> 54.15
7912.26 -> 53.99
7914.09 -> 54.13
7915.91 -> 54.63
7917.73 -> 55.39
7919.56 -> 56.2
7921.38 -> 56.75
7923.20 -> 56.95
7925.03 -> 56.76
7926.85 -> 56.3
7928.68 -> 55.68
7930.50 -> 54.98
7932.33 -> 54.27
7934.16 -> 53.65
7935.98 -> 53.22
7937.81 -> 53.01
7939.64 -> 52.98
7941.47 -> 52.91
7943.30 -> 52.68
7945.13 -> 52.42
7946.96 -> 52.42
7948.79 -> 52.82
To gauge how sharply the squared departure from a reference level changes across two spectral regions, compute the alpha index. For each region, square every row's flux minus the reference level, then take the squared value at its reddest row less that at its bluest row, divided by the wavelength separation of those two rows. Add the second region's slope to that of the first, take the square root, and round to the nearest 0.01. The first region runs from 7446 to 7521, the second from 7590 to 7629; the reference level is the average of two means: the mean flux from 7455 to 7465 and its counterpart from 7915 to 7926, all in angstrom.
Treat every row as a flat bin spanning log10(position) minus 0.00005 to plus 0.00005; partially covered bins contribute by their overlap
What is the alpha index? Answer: 0.24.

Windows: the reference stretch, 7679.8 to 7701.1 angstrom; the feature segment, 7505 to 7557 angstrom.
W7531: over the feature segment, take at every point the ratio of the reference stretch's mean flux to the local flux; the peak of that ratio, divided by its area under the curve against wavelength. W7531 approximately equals 0.020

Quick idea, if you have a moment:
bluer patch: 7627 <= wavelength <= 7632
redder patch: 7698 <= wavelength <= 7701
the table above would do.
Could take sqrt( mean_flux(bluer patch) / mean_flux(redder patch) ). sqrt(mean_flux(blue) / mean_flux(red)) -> 1.031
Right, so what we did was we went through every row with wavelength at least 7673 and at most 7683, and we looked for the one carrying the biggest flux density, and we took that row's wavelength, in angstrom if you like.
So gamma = 7682.47 angstrom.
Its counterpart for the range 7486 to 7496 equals 7486.88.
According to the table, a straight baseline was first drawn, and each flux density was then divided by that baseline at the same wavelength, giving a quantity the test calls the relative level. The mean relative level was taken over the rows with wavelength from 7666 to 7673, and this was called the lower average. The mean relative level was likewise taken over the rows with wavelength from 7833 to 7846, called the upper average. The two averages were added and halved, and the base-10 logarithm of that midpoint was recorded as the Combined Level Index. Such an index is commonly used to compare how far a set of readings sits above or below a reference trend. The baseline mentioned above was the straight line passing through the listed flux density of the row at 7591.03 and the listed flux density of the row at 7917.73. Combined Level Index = -0.016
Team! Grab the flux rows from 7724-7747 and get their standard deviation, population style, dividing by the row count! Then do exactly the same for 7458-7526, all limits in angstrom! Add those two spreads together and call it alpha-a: 1.61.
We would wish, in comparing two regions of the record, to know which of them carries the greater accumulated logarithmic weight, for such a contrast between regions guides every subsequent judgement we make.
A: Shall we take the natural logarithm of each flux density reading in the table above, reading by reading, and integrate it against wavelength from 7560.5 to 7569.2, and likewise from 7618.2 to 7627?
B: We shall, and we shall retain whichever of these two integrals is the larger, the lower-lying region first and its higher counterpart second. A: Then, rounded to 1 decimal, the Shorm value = 35.6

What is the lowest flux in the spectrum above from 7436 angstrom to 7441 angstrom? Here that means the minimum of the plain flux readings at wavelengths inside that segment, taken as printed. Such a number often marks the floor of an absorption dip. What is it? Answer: 57.49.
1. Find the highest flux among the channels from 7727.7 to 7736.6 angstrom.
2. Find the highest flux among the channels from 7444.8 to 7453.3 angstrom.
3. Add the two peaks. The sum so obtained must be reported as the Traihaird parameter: 116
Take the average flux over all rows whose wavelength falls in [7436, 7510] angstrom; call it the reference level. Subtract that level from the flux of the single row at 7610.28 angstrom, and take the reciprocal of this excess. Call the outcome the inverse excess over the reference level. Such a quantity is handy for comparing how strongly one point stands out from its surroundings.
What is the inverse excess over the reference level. -1.1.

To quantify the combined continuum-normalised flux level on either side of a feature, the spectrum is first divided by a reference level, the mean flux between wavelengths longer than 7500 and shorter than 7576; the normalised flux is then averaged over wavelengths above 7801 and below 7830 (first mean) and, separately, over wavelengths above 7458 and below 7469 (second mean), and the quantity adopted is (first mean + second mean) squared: 3.81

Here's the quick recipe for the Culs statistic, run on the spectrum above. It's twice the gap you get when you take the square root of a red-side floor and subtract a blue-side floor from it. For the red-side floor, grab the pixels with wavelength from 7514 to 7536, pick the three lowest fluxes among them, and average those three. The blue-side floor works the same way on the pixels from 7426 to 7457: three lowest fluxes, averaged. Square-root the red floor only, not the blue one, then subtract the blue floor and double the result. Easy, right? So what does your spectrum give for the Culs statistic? -99.8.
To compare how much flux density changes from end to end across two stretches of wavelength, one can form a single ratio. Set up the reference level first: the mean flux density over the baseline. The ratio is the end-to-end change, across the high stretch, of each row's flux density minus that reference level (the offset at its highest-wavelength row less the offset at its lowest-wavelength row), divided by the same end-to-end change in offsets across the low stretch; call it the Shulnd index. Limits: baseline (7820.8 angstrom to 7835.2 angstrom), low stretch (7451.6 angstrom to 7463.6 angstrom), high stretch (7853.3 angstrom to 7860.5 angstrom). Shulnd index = -1.0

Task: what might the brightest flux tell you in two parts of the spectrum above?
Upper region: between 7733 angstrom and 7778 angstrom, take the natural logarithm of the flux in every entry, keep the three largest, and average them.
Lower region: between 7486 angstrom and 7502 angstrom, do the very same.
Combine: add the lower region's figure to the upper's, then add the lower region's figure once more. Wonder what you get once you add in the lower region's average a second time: 12.23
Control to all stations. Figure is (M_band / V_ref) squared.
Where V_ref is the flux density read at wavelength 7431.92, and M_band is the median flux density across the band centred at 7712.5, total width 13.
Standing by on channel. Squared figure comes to 0.92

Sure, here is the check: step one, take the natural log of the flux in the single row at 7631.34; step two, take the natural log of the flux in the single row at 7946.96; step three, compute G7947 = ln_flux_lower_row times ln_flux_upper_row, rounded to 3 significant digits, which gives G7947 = 16.1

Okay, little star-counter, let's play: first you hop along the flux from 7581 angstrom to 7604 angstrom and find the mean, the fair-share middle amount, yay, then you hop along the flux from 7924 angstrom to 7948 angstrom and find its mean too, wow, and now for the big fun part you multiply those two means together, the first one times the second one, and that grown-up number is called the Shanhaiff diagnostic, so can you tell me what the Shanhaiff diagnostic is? 3118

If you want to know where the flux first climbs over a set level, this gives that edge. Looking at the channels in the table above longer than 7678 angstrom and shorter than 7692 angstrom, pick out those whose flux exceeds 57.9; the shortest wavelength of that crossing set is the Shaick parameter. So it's 7678.93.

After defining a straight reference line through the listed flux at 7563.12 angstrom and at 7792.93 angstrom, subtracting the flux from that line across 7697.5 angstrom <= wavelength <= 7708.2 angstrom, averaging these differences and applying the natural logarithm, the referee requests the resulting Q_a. 1.0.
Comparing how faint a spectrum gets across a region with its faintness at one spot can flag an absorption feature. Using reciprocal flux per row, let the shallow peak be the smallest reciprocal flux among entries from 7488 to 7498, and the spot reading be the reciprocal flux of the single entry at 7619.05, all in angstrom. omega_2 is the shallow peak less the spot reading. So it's -0.0006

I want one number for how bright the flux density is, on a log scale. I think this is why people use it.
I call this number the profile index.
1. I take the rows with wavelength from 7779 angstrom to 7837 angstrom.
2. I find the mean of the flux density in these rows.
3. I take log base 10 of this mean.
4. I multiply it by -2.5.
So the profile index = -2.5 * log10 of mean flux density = -4.39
